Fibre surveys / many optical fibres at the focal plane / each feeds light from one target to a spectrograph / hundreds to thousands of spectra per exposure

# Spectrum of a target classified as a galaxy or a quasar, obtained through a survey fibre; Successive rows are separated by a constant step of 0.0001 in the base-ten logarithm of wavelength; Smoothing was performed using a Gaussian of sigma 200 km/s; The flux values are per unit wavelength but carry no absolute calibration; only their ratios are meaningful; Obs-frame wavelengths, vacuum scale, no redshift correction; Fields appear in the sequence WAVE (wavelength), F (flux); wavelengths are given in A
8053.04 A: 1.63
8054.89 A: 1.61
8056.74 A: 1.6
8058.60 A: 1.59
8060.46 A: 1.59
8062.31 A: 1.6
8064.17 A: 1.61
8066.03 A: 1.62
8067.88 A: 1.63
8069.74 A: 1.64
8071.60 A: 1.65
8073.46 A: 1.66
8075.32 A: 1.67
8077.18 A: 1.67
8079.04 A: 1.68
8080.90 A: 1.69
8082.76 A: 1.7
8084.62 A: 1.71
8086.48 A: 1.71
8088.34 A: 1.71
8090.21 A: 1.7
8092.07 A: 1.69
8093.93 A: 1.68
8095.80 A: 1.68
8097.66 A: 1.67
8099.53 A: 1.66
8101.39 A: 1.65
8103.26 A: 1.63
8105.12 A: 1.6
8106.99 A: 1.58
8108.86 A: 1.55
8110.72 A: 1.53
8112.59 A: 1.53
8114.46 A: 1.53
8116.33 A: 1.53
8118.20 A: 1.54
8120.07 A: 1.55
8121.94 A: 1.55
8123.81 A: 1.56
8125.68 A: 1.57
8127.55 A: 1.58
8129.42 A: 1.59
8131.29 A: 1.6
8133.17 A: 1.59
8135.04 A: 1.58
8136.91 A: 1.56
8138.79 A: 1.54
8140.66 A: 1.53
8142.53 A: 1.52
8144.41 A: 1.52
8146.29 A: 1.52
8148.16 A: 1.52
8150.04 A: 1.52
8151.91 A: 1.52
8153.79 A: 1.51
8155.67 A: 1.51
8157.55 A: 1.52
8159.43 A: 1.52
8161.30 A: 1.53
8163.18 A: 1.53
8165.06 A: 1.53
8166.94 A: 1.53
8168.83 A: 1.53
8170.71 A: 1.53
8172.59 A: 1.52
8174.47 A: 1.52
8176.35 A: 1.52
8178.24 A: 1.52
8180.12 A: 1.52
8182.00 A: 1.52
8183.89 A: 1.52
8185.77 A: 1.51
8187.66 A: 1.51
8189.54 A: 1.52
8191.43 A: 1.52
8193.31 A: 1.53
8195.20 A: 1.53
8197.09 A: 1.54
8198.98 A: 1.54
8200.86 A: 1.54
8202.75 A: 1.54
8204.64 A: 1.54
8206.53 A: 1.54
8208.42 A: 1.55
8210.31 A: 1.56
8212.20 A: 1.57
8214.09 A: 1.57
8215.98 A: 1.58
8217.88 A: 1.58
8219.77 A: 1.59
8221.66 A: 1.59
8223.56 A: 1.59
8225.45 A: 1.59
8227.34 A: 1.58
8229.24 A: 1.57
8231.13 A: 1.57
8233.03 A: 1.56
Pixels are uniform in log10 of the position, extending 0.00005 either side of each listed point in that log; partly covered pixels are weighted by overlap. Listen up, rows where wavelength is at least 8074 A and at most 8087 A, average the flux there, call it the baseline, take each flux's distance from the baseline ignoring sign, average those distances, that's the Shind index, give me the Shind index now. 0.0143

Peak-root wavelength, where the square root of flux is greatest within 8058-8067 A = 8066.03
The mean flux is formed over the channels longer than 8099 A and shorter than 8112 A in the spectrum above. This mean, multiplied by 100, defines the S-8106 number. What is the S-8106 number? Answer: 160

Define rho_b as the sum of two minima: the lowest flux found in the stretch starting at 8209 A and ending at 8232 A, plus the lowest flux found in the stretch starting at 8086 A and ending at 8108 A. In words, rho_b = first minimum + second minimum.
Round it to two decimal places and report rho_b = 3.14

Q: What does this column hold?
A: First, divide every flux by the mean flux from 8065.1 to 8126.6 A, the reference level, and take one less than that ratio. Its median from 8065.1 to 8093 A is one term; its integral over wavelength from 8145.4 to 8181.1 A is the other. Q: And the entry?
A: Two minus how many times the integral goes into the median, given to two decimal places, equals 2.01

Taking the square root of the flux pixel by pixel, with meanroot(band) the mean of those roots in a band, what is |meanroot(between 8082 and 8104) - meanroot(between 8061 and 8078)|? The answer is 0.017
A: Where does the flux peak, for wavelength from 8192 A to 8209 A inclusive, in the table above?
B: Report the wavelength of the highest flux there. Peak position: 8208.42 A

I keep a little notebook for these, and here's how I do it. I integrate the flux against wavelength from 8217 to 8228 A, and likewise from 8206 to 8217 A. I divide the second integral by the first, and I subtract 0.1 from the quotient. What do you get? 0.88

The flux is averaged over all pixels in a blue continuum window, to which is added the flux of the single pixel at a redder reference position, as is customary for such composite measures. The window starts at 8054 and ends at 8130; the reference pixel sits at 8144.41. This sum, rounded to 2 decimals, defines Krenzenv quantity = 3.14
